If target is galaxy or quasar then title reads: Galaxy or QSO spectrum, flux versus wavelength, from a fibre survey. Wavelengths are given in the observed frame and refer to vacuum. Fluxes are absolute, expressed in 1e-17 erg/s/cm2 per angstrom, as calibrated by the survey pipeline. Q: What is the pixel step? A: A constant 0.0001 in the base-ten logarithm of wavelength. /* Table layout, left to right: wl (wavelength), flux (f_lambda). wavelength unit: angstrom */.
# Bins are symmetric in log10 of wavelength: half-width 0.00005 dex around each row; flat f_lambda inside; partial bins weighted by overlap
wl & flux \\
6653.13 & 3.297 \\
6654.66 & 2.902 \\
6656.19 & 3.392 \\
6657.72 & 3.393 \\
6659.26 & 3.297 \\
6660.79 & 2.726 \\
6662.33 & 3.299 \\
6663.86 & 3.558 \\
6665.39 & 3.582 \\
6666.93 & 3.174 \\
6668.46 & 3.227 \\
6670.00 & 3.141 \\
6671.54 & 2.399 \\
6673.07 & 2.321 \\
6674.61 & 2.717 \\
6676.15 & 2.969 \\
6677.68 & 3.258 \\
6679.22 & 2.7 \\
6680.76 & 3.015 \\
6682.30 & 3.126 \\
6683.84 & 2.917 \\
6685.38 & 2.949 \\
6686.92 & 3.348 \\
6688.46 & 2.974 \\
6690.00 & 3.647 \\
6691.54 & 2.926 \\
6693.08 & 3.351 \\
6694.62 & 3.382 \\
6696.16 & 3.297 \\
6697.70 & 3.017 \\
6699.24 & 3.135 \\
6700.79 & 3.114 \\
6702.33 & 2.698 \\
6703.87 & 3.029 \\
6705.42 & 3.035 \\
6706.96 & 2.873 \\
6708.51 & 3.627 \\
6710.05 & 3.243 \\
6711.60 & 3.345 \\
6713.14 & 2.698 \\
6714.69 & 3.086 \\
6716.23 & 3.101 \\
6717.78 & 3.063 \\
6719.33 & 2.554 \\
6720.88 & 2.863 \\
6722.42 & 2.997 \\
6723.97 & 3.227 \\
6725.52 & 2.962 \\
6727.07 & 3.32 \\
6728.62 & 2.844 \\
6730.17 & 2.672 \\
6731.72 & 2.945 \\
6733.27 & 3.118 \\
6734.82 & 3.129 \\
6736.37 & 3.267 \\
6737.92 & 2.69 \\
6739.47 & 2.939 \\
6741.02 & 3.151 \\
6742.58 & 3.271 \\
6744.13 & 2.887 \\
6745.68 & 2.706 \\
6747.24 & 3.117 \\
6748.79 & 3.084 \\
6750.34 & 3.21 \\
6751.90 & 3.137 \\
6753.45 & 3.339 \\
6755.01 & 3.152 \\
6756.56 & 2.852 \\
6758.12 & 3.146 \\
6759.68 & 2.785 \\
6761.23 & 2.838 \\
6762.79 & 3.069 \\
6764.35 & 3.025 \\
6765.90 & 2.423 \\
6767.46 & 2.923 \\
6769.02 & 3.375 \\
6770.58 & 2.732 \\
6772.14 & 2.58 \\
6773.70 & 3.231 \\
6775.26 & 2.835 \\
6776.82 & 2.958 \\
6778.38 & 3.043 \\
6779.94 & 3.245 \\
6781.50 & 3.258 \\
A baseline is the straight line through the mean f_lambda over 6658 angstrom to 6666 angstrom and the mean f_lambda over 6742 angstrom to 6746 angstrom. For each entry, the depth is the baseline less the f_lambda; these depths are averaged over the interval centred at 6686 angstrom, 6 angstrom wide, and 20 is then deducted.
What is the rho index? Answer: -19.9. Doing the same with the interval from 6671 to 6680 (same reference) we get -19.5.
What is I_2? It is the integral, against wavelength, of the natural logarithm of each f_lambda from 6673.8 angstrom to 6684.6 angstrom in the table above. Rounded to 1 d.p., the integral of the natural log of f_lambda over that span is 11.7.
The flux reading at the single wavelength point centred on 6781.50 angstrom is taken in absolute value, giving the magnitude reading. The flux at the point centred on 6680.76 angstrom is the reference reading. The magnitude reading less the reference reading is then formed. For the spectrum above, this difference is 0.24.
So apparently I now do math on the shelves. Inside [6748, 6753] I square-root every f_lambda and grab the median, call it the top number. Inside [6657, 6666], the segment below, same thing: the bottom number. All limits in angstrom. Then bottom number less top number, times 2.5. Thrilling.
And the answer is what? 0.15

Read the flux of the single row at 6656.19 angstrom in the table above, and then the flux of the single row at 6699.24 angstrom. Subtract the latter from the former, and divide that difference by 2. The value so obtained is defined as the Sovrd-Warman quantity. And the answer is 0.13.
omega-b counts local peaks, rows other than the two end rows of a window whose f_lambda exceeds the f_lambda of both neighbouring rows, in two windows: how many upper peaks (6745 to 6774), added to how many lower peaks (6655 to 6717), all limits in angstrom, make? 18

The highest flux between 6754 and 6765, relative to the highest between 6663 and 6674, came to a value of 0.88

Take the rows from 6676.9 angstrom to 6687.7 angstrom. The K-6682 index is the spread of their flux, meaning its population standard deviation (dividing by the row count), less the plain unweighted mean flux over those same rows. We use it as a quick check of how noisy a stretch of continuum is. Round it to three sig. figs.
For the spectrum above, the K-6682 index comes -2.84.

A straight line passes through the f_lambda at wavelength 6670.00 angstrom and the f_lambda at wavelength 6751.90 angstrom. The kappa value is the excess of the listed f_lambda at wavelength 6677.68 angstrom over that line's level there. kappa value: 0.12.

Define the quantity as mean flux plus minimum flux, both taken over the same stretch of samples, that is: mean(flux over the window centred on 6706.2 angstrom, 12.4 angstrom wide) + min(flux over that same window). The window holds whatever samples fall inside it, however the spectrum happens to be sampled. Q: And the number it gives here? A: 5.82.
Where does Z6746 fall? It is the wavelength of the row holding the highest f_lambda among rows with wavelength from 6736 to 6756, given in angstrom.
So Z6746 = 6753.45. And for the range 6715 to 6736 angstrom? 6727.07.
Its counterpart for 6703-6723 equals 6708.51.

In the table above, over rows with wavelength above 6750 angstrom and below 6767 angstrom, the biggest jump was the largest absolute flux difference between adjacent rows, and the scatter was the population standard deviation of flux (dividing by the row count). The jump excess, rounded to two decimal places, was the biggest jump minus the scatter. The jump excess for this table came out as 0.36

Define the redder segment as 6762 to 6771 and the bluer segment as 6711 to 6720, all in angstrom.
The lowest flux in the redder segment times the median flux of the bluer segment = 7.45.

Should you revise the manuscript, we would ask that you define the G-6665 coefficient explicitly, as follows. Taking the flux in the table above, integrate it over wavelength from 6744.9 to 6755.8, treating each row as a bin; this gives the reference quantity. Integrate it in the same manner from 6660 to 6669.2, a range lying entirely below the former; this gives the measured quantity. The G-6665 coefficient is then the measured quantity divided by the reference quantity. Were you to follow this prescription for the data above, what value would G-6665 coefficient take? 0.89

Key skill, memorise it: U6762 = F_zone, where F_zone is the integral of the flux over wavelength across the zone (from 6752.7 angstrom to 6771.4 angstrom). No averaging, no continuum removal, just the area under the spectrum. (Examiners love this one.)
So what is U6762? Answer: 55.5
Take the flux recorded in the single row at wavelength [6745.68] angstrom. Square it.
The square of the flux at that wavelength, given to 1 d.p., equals 7.3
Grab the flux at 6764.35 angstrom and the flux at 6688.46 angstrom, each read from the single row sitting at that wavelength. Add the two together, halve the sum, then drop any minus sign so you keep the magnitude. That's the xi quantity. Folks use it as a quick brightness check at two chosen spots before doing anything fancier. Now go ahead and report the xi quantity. 3.00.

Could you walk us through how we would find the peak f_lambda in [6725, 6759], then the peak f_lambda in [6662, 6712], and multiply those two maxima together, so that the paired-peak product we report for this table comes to 12.2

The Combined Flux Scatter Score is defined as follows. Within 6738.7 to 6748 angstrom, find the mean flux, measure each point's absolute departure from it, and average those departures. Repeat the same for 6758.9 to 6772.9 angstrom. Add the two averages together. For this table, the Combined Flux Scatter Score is 0.38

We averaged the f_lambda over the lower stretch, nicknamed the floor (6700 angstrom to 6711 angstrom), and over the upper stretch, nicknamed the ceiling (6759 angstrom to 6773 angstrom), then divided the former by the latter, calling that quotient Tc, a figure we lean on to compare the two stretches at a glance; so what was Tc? 1.079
